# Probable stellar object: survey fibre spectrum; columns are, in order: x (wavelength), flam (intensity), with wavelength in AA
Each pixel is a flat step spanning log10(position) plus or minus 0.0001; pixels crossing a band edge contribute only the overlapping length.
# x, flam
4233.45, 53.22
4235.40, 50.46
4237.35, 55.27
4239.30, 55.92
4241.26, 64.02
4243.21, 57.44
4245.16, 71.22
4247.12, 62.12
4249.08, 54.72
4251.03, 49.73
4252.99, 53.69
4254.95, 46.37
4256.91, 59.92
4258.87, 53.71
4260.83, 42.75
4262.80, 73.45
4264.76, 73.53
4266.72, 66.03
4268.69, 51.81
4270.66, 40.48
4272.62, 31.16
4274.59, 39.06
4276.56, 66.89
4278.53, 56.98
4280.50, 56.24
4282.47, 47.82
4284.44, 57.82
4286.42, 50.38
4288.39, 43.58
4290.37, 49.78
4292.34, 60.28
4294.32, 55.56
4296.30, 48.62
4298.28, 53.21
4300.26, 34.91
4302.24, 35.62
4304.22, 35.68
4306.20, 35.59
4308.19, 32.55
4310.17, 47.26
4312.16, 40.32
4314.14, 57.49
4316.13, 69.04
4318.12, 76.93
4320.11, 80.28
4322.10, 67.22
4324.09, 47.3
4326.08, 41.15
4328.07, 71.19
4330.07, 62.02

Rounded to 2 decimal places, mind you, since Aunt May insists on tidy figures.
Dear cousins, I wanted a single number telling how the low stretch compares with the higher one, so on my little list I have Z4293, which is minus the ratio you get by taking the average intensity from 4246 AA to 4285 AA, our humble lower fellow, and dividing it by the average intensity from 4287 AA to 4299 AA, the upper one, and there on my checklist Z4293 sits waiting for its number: -1.05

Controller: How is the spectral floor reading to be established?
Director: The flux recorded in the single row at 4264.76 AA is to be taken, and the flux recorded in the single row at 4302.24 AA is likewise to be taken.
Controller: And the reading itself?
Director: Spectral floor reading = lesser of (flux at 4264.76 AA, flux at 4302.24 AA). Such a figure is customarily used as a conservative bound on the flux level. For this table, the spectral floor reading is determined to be 36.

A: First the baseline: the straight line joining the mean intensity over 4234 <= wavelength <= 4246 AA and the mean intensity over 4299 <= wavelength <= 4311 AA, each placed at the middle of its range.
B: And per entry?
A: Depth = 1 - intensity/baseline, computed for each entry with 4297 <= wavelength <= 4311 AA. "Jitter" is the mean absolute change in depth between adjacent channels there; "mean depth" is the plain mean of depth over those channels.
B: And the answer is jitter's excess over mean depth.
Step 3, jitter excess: 0.22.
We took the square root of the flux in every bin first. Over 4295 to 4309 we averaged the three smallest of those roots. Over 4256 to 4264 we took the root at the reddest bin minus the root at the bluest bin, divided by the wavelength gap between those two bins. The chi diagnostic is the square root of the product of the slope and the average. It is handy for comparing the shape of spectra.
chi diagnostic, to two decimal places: 0.91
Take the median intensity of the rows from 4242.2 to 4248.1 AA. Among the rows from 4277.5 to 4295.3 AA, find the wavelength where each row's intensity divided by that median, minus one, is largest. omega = 4292.34 AA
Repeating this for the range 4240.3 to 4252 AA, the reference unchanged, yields 4245.16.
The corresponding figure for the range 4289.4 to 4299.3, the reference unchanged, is 4292.34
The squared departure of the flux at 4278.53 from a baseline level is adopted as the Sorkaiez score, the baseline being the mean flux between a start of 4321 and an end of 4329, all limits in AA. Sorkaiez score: 0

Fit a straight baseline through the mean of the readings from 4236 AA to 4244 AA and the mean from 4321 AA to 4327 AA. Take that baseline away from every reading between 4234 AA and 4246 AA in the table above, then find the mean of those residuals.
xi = 1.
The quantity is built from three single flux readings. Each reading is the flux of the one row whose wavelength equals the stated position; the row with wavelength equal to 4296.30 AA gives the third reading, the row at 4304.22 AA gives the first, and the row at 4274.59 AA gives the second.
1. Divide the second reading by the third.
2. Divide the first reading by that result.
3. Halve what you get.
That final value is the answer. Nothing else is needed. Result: 22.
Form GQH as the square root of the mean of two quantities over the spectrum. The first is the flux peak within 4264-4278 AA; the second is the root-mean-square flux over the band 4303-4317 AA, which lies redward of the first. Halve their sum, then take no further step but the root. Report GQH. 7.77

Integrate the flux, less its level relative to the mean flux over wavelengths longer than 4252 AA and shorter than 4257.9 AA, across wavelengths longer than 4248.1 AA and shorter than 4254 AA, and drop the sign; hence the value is 4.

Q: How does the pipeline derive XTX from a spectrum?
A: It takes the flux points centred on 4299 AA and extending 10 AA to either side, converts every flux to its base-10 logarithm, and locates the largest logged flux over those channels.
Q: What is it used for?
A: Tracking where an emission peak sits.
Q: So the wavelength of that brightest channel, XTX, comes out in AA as 4292.34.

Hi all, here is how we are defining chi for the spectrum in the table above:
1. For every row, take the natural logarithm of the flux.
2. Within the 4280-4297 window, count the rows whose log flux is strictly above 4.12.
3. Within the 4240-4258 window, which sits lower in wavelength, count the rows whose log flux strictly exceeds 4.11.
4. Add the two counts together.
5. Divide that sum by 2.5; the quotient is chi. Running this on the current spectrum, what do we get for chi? 1.2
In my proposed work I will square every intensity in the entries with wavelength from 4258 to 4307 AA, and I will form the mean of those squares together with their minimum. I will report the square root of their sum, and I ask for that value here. 60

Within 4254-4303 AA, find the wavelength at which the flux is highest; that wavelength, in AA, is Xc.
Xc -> 4264.76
